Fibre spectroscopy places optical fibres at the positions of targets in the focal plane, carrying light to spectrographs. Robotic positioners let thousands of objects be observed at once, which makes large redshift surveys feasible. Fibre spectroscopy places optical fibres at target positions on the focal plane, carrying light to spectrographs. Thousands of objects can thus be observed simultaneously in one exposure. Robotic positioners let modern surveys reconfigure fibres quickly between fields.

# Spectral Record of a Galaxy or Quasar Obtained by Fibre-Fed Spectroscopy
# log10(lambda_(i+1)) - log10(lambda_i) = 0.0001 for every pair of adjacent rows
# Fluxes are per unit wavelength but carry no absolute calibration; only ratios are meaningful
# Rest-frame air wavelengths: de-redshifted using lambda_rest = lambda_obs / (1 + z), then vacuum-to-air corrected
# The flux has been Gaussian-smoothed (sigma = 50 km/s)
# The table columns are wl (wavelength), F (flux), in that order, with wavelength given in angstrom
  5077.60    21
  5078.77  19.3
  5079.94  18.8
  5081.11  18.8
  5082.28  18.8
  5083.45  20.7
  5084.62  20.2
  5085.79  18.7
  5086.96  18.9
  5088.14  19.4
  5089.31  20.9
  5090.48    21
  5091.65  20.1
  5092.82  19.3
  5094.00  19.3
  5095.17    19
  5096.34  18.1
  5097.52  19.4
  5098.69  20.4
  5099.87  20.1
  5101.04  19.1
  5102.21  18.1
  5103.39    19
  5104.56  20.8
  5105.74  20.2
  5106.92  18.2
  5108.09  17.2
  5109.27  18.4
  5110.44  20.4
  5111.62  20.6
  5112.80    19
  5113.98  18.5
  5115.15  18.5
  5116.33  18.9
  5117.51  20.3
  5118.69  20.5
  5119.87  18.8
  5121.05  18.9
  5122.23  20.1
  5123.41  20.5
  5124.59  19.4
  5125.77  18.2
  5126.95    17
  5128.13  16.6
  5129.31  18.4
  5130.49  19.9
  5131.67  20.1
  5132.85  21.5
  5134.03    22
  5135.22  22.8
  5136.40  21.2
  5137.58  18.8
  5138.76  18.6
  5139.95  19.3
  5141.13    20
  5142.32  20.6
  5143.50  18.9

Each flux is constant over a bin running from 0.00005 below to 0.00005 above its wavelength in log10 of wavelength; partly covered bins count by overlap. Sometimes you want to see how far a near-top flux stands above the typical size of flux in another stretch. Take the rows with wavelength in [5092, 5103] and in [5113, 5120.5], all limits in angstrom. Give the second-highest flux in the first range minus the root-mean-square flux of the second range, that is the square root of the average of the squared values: 0.83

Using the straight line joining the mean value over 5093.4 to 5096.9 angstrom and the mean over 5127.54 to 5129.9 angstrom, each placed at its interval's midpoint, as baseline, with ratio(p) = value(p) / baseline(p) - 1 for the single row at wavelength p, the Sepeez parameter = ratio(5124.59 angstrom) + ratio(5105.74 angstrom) 0.20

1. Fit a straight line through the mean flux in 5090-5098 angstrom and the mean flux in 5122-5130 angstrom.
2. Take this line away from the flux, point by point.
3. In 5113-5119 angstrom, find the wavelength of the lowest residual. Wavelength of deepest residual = 5113.98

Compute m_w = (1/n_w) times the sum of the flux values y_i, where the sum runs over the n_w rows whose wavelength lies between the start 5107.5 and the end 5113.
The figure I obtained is 19.1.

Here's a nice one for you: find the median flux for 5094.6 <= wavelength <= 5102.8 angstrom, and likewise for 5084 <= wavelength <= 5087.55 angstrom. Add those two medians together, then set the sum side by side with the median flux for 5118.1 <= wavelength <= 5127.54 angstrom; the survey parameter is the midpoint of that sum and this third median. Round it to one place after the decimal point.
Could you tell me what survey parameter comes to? 28.6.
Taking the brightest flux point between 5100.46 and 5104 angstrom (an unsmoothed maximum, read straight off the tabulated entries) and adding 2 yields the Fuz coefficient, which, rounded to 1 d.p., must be 21.1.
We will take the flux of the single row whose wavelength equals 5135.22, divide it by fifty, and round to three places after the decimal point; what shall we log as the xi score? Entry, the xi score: 0.456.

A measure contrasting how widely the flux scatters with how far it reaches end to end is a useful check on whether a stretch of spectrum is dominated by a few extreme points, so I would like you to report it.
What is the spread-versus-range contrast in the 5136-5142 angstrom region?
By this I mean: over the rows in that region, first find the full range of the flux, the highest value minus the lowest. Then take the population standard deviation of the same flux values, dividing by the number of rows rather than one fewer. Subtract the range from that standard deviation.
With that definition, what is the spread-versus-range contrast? -1.7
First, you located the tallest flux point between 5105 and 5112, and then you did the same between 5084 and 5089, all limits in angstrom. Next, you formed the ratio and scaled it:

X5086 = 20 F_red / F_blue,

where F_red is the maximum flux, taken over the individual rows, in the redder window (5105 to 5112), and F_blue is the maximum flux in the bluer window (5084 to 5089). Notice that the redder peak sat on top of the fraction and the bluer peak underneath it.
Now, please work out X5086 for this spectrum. 20.4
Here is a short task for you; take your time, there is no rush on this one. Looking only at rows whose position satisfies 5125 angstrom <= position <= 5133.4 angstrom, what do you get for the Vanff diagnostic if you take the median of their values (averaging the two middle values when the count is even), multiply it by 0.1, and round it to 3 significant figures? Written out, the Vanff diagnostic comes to 1.84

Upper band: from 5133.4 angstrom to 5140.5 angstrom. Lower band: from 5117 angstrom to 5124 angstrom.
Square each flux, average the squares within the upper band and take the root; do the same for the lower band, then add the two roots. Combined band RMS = 40.4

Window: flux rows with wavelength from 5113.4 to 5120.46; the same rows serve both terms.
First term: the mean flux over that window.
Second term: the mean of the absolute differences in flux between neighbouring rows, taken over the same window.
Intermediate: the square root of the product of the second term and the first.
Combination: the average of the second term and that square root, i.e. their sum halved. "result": 2.3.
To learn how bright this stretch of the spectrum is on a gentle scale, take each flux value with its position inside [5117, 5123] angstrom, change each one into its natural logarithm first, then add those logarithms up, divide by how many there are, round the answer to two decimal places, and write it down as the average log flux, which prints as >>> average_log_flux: 2.98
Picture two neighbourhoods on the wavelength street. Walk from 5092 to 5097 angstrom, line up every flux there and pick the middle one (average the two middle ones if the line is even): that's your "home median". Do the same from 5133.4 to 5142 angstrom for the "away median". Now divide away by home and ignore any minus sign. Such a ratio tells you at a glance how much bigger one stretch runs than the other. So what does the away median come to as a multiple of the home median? 1.04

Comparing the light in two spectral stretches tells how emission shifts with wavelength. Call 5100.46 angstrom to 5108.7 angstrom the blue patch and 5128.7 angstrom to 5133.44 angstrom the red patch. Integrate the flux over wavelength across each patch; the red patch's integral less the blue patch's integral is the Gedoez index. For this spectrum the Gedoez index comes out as -61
